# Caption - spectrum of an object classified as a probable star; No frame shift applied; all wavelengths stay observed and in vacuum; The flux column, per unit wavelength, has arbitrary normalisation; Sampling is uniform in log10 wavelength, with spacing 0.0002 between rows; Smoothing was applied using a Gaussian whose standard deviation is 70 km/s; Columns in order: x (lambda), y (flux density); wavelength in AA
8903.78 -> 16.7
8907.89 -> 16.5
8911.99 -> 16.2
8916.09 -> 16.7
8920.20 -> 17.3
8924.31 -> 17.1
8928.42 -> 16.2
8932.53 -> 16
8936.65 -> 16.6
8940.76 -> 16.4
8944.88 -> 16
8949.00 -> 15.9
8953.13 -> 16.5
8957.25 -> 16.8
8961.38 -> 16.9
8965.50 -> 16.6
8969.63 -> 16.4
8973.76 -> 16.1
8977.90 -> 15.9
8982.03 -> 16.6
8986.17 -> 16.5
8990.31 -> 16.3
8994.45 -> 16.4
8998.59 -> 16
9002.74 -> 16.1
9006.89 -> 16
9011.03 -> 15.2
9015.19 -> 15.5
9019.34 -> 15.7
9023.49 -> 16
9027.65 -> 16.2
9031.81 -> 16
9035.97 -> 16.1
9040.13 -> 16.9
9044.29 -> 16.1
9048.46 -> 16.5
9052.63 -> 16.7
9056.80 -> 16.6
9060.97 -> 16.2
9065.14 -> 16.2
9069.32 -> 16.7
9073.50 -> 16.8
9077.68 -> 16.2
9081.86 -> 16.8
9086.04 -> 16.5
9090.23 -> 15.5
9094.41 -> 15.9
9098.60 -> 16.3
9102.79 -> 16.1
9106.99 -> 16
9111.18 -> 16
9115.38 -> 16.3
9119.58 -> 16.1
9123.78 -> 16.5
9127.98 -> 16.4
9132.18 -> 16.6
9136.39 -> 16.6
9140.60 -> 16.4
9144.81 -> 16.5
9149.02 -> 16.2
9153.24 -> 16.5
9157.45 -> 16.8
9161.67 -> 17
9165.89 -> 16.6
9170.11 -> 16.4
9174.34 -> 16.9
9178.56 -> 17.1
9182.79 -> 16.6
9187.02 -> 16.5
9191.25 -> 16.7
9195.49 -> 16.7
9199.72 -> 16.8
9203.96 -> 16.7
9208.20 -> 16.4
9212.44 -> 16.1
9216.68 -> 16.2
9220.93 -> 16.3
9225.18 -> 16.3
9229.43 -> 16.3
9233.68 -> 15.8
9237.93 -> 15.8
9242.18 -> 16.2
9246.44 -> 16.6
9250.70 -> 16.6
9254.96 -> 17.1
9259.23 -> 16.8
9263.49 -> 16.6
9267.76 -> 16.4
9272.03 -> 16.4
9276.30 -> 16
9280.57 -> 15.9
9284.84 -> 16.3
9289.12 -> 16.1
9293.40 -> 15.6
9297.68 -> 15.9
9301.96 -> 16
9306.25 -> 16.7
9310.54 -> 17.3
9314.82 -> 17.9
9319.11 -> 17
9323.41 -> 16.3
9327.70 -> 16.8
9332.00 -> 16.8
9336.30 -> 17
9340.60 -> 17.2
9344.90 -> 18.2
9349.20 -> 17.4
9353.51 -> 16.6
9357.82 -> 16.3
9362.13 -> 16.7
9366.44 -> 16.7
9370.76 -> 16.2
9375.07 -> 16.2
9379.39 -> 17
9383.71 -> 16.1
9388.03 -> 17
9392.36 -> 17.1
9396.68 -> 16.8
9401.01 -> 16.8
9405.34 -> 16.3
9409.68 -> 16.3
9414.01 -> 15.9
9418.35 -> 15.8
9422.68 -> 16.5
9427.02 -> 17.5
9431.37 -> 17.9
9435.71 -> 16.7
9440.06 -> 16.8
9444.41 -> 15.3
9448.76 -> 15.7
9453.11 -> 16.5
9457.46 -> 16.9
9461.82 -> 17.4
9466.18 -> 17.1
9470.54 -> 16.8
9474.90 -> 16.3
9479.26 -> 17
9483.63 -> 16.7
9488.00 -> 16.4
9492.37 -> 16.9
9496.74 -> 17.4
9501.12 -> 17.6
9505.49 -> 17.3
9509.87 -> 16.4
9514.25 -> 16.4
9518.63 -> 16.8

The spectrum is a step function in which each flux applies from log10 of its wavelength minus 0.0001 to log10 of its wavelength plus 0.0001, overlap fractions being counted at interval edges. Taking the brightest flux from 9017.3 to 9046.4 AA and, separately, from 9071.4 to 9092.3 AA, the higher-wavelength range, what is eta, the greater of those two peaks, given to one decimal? 16.9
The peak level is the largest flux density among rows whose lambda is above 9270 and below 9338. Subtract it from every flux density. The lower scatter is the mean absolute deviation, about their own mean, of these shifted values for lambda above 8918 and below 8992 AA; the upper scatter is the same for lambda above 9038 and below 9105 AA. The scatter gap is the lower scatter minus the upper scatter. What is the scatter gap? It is 0.004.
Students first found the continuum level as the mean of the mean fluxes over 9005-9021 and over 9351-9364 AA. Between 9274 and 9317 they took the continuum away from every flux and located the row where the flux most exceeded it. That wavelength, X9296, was 9314.82 AA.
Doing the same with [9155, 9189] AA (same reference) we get 9178.56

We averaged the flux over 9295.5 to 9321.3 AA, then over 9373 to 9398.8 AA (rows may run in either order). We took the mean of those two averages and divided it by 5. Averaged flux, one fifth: 3.350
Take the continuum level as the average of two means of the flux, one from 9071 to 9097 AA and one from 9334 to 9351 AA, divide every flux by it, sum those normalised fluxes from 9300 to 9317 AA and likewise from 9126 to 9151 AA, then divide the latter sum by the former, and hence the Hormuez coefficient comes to 1.5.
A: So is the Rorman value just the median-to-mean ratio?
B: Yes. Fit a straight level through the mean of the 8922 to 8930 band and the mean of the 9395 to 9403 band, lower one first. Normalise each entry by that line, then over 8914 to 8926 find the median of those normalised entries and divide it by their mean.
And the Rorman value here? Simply 1.00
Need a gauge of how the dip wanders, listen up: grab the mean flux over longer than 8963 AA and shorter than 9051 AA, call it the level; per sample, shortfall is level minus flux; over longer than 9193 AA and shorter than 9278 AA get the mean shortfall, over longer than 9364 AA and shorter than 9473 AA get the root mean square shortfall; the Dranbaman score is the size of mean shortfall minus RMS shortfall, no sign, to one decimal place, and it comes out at 1.0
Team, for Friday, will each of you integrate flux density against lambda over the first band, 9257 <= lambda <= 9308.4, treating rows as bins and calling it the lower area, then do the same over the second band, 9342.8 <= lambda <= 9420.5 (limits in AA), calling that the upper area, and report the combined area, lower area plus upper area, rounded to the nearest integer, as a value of 2126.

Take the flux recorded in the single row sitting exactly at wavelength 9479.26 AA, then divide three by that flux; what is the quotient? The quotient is 0.176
